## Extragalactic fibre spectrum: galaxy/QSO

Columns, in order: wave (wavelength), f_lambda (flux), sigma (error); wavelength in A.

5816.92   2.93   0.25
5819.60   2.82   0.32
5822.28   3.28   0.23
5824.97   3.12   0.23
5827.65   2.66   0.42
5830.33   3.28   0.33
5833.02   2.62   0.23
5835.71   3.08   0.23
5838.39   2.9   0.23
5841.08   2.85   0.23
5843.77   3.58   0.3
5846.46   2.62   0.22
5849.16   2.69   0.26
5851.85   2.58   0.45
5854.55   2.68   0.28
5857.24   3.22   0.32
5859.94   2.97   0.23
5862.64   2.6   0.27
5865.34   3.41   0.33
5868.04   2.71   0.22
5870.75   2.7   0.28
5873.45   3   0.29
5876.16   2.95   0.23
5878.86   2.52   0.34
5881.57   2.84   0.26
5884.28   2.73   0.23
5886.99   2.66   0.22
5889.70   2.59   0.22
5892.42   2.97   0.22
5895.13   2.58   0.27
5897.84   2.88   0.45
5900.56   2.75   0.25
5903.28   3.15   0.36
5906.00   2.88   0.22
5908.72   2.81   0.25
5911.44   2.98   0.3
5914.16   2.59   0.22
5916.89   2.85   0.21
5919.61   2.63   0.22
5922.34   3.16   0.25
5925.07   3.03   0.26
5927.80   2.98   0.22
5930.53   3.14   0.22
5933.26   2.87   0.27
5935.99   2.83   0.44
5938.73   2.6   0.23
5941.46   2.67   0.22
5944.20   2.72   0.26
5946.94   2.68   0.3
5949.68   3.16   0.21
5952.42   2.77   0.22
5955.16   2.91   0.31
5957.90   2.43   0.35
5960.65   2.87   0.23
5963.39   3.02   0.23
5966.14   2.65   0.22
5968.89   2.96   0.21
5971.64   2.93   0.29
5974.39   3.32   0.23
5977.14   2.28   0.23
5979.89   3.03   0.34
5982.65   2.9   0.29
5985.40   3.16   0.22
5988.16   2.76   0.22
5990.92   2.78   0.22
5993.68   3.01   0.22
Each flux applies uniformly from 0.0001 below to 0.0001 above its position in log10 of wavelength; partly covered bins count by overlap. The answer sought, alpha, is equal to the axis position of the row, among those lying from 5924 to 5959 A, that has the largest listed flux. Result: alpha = 5949.68 A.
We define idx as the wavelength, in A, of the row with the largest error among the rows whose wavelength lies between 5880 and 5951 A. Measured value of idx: 5897.84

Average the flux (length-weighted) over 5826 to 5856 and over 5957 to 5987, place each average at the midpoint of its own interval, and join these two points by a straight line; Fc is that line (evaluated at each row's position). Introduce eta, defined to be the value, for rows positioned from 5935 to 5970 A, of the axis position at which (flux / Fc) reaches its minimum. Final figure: 5957.90 A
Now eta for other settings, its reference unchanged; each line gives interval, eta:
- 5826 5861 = 5851.85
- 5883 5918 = 5895.13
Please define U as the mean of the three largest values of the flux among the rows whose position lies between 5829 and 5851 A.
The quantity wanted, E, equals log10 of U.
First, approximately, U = 3.31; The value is 0.520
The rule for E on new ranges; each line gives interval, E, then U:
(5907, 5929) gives 0.485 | 3.06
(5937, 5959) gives 0.469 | 2.95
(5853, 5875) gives 0.507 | 3.21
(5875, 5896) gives 0.465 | 2.92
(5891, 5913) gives 0.482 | 3.03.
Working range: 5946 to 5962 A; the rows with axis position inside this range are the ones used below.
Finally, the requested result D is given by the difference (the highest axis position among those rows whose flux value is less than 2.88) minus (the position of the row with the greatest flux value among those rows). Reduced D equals 11.0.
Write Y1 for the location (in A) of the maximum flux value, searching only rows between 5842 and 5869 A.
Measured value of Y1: 5843.77 A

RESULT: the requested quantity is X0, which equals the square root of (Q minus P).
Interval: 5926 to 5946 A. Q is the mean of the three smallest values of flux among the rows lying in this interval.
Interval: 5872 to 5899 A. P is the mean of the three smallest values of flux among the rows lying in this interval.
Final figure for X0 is 0.32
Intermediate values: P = 2.56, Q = 2.66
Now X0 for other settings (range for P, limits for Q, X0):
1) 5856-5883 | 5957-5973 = 0.21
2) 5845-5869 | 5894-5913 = 0.34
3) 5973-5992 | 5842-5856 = 0.14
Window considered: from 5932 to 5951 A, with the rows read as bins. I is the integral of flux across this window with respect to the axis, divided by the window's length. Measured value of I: 2.79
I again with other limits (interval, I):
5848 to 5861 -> 2.83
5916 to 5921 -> 2.73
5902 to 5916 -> 2.88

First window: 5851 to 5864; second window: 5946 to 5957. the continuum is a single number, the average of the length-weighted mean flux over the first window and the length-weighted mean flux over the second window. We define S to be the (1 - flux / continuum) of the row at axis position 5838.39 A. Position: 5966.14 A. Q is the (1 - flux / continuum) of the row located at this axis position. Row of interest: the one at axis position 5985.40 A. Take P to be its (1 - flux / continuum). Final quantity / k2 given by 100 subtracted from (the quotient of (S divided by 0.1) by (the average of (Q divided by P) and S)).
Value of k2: -99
